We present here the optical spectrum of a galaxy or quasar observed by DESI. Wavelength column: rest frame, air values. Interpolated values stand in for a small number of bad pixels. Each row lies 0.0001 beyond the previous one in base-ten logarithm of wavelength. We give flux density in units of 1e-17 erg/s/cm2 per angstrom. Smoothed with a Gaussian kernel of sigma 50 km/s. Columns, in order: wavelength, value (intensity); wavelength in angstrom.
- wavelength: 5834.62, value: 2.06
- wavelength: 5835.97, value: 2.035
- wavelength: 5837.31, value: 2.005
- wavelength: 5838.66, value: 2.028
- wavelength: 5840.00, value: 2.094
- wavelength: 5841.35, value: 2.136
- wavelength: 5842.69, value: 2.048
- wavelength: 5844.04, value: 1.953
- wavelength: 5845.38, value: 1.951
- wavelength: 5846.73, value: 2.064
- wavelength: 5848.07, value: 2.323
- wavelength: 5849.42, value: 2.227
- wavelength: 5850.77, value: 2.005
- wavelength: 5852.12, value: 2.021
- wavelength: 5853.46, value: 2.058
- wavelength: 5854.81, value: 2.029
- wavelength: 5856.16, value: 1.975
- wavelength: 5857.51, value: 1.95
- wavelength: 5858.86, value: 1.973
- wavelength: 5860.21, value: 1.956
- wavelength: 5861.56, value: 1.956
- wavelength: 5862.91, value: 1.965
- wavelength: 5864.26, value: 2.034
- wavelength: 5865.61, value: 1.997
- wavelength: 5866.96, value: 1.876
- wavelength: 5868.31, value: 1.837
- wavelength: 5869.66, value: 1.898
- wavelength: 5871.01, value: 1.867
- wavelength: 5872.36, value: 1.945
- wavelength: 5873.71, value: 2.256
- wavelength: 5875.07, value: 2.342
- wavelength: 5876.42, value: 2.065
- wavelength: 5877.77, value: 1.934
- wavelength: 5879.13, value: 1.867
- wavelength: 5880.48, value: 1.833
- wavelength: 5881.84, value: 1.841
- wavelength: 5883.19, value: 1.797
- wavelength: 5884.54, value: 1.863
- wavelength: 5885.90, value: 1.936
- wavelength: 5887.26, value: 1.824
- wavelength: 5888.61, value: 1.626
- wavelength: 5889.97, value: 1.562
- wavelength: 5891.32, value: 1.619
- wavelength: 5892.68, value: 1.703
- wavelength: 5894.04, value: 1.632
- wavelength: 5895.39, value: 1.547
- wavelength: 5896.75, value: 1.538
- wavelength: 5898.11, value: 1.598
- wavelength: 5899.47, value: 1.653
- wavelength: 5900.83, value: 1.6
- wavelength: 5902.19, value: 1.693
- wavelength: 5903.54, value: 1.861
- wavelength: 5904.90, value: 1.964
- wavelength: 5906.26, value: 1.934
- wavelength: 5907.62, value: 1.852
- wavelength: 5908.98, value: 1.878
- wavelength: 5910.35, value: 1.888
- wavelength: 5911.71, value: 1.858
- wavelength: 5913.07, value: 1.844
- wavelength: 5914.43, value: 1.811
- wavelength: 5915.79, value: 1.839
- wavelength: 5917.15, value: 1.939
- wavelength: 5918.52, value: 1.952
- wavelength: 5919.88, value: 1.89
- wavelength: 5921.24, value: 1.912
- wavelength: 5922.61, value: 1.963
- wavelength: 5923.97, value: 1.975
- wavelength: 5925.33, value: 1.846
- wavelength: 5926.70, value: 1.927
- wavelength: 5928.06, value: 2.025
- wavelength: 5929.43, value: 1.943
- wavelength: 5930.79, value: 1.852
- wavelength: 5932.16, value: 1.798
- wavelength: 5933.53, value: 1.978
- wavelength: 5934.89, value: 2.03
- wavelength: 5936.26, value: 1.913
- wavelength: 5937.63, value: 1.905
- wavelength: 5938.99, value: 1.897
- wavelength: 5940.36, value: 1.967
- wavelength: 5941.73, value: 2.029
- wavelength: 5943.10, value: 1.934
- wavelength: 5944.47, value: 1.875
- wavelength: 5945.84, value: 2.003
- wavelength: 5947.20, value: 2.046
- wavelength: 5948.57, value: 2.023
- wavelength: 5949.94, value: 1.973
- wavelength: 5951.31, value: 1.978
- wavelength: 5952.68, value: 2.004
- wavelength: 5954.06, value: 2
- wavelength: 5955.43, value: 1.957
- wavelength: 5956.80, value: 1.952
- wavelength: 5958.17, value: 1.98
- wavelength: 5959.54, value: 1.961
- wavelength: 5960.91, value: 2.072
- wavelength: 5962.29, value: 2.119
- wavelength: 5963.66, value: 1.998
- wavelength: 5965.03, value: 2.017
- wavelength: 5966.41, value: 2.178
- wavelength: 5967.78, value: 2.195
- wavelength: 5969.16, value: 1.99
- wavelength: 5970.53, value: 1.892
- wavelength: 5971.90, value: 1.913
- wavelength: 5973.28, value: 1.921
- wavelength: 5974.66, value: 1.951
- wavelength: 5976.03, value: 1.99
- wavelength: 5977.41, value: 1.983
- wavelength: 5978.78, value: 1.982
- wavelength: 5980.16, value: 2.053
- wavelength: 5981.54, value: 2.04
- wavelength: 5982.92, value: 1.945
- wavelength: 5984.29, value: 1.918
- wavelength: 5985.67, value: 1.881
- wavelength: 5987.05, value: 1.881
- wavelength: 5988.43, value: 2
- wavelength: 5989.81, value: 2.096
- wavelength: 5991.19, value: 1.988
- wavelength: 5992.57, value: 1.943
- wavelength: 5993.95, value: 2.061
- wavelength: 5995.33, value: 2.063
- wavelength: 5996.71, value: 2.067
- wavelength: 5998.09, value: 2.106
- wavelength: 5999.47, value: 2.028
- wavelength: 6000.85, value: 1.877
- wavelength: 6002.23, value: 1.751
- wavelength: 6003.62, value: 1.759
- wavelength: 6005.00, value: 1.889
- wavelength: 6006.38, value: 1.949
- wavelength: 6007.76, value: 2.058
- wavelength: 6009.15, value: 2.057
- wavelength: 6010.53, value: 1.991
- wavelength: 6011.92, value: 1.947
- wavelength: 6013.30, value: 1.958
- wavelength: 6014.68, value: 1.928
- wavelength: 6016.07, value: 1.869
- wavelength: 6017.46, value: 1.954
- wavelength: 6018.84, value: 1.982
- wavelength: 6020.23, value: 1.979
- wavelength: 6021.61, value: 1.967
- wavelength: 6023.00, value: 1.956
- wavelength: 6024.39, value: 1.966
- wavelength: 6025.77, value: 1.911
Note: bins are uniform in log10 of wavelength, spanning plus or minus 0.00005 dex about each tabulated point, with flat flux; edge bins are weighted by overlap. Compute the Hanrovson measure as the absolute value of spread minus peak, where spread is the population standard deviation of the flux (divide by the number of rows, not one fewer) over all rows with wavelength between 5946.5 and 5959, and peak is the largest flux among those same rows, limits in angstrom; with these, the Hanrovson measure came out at 2.02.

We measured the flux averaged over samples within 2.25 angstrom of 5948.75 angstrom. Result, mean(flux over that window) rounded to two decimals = 2.01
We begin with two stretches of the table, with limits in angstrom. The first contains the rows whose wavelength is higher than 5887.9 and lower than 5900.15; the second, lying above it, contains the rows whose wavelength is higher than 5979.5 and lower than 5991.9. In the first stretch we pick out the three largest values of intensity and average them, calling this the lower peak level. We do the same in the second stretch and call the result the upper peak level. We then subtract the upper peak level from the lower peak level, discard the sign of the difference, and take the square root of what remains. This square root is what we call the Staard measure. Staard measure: 0.63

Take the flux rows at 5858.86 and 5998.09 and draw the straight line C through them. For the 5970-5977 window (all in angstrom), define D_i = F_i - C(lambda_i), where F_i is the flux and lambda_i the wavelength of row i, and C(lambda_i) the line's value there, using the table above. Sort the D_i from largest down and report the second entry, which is -0.13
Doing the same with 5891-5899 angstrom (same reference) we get -0.37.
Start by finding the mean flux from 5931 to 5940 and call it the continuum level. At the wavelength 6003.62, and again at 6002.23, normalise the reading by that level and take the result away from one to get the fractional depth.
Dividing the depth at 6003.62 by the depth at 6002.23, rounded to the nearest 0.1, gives 1.0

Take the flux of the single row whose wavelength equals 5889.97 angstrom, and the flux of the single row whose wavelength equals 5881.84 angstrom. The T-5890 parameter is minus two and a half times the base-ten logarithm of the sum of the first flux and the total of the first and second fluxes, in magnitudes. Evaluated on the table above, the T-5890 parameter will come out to -1.74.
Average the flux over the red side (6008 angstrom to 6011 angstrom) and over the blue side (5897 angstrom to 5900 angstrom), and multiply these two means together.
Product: 3.3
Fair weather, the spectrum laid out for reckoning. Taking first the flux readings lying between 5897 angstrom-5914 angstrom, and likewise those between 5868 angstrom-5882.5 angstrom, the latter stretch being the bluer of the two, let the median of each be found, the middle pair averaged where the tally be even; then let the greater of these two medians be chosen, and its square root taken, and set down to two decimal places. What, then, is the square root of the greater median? 1.38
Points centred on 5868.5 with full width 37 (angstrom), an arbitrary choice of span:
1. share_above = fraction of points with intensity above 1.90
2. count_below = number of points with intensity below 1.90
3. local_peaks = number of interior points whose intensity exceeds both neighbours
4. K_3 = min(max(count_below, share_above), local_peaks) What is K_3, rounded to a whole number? 6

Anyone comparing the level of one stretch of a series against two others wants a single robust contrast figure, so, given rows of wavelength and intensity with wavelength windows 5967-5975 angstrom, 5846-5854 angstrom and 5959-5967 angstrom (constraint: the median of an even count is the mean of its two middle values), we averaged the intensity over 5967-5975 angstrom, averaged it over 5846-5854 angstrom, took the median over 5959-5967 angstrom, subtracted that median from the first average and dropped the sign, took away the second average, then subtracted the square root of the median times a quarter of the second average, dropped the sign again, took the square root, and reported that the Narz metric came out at 1.758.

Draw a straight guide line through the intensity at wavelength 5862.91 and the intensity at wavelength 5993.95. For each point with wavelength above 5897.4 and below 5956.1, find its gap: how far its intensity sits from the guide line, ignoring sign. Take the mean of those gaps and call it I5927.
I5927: 0.11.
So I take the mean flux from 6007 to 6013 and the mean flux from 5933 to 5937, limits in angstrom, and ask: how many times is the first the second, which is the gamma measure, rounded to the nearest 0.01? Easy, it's 1.02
